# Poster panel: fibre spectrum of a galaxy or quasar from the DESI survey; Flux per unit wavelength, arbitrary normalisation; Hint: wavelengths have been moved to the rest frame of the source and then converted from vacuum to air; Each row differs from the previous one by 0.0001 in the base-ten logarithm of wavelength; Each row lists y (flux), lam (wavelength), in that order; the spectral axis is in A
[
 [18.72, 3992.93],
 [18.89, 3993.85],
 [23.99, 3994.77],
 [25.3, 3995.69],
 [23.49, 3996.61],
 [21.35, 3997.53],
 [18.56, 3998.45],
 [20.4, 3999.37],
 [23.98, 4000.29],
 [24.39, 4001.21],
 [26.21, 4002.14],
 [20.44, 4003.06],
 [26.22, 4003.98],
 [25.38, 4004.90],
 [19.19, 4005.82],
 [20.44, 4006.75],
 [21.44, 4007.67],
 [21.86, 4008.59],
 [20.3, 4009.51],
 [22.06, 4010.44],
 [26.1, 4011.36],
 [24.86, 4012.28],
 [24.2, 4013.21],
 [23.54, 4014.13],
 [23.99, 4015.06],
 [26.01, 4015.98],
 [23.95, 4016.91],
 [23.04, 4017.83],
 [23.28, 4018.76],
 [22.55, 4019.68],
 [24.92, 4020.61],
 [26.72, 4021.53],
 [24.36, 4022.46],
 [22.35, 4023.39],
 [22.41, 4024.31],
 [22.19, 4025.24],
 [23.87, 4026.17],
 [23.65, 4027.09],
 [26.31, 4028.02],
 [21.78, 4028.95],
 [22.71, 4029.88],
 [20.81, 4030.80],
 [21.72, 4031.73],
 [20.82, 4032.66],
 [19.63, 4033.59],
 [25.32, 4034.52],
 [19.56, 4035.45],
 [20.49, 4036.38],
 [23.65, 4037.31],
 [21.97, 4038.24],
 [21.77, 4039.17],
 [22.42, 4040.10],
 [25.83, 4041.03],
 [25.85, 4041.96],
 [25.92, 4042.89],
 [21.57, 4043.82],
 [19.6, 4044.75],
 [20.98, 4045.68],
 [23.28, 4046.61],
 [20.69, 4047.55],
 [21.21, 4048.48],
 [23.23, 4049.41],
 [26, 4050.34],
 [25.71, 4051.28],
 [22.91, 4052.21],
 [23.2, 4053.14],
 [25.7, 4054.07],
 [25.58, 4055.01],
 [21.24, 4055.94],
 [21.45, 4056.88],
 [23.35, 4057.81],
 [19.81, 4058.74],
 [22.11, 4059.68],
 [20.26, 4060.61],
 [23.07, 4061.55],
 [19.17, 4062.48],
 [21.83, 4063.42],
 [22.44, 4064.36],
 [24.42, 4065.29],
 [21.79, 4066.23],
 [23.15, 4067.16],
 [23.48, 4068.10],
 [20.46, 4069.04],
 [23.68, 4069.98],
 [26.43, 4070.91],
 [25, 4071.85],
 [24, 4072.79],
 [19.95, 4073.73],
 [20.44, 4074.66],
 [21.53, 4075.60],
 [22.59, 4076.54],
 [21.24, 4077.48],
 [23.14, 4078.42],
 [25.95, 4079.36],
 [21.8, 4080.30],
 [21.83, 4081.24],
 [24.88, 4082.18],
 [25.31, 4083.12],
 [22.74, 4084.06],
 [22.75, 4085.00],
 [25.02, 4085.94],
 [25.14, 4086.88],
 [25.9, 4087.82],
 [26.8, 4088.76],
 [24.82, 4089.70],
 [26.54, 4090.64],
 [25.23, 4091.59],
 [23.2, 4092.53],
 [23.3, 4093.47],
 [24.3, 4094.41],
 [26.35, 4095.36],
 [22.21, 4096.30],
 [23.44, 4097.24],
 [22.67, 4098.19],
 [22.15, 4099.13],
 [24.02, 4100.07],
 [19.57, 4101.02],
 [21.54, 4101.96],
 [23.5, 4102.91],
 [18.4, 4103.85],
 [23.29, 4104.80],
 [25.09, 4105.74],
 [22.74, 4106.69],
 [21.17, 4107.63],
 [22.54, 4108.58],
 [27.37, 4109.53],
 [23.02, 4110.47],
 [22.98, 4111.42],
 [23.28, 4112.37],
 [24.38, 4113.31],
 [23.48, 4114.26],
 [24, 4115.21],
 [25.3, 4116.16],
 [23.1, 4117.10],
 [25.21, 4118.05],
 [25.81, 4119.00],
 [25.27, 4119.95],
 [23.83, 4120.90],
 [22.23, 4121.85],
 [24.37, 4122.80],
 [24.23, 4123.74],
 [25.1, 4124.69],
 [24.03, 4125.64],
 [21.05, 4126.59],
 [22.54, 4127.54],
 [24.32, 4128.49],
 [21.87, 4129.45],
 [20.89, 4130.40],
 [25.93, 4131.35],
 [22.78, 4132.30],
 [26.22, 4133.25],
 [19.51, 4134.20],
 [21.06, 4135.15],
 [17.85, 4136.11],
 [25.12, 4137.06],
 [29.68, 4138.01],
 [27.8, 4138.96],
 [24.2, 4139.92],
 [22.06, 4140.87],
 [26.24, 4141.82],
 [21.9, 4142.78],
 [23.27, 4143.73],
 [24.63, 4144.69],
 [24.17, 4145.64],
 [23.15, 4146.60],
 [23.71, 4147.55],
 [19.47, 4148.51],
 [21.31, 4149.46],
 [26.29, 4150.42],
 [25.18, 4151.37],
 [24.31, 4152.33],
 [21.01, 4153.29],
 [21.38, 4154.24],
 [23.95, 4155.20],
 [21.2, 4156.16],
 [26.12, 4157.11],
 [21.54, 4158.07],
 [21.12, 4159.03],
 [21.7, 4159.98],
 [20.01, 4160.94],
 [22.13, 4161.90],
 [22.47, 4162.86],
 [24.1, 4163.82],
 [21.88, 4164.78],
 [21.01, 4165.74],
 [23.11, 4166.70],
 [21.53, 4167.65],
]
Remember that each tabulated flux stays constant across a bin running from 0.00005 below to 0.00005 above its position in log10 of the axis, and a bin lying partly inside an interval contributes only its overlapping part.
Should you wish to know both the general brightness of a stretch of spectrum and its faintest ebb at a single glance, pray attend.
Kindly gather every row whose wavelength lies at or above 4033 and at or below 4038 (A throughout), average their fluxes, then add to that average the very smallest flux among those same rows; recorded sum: 41.3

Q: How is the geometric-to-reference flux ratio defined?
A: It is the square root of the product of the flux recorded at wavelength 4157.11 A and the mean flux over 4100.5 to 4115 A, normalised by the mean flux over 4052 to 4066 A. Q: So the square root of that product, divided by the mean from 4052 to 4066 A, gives 1.09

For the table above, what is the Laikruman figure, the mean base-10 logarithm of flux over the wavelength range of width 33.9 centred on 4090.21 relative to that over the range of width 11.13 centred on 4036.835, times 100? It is 101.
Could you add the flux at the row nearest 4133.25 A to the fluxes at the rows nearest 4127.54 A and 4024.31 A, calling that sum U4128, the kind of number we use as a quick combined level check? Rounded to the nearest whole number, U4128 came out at 71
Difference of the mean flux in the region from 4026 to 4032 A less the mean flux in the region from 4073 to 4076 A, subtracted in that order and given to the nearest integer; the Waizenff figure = 2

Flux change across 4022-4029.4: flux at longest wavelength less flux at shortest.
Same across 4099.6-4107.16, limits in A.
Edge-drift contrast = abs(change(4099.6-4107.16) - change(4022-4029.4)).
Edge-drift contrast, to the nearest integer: 1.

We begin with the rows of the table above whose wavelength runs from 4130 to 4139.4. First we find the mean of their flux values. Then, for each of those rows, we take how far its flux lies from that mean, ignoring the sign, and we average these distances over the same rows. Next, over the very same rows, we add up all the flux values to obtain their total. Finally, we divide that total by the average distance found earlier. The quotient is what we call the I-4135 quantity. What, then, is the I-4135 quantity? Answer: 73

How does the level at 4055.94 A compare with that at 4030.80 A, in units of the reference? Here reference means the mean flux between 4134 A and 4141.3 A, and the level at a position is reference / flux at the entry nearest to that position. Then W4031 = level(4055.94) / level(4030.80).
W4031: 0.98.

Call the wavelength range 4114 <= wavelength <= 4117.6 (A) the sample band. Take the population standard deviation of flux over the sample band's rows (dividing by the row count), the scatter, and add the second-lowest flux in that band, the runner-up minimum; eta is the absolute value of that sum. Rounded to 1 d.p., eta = 24.3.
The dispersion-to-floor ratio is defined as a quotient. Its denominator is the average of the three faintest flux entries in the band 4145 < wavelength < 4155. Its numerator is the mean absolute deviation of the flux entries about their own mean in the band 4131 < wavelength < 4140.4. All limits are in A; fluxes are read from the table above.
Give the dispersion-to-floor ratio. 0.144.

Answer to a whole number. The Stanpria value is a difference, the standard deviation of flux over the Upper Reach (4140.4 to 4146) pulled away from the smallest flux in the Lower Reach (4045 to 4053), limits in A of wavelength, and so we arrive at 19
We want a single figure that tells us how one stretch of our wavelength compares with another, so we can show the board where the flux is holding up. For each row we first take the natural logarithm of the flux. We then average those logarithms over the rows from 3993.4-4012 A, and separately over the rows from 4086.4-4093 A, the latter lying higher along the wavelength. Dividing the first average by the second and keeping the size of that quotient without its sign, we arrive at 0.96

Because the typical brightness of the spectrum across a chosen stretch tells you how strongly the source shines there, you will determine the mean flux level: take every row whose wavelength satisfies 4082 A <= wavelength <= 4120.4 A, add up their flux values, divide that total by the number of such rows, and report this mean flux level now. 23.8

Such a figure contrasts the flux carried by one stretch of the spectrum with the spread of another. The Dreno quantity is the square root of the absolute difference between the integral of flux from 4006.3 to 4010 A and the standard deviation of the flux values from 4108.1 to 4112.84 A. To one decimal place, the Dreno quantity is 8.7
